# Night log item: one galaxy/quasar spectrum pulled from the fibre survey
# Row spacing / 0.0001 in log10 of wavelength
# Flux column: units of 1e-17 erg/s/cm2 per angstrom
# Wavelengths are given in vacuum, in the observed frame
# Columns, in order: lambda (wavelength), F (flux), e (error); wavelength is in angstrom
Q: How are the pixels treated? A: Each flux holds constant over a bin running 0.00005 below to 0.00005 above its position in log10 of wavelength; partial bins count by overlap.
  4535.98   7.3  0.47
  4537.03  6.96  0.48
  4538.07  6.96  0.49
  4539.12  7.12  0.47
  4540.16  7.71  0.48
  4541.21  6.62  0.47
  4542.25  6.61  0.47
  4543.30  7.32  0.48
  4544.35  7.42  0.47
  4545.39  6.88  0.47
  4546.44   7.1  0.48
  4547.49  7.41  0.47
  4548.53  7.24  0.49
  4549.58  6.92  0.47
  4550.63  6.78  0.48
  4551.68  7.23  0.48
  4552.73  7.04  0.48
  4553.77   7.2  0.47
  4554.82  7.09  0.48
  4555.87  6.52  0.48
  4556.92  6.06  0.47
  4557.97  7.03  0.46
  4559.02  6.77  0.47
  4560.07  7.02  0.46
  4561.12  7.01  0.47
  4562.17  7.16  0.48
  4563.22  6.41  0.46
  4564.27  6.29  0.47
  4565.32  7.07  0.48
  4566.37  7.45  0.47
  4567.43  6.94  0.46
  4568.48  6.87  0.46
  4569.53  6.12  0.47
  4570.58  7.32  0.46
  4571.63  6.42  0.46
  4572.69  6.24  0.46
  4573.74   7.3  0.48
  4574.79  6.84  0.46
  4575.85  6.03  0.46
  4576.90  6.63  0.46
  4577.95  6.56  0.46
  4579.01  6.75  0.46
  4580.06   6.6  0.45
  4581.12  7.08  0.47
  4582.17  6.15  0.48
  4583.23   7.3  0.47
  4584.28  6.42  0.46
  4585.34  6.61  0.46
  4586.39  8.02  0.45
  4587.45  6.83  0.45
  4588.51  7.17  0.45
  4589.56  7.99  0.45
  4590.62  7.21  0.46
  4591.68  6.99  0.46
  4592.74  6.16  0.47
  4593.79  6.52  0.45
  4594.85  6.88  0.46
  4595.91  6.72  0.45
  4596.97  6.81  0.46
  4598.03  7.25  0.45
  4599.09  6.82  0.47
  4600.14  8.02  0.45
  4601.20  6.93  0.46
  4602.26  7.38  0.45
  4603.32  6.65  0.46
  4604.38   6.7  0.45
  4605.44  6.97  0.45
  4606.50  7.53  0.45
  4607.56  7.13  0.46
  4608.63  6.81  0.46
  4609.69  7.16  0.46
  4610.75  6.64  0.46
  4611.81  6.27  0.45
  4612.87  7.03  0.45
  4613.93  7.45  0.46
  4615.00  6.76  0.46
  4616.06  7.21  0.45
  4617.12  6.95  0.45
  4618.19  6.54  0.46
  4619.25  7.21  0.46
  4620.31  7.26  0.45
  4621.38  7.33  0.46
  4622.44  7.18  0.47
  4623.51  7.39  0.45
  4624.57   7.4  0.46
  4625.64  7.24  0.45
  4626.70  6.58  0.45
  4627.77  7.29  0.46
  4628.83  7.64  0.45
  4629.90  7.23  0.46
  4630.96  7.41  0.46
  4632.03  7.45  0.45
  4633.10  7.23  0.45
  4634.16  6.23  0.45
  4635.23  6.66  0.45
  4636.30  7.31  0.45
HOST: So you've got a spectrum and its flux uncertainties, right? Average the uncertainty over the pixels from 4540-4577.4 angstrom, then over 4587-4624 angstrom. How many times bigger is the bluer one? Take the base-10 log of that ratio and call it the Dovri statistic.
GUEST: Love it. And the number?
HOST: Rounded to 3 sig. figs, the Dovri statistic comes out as 0.0136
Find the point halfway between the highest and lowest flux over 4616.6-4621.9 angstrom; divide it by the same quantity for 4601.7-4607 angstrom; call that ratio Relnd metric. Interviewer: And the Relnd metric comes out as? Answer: 0.98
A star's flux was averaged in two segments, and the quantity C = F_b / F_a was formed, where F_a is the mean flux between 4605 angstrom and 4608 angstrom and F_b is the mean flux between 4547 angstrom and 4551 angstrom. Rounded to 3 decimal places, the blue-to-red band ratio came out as 0.983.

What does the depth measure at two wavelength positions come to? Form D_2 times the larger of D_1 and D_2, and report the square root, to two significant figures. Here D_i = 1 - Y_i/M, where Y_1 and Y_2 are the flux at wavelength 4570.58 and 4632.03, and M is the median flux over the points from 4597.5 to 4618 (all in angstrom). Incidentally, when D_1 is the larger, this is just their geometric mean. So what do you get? 0.059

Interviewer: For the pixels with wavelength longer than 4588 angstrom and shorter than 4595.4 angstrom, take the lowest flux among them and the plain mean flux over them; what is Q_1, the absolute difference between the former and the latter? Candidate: 0.83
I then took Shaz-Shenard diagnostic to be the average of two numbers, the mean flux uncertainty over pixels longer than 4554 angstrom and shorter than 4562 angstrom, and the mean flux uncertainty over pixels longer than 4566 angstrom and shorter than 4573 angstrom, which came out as 0.466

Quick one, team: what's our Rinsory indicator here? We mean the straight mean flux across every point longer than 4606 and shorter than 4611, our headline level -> 7.1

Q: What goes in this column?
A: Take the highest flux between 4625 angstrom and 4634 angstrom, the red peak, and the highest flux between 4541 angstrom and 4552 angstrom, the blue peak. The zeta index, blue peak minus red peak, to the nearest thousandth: -0.220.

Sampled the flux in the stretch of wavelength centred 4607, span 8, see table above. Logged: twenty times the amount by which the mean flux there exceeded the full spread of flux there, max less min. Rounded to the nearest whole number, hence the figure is 121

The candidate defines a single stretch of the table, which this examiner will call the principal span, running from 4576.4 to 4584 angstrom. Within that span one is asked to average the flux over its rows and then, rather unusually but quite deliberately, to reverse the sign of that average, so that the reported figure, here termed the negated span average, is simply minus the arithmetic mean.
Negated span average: -6.72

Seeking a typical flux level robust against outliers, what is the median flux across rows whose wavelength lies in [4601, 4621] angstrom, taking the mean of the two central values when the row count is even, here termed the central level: 6.97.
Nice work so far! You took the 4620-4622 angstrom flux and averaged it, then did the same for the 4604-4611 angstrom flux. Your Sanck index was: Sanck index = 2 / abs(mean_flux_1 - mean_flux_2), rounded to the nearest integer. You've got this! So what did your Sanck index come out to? 7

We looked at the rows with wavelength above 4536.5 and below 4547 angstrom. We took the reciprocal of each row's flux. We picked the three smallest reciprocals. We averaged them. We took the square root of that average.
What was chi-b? 0.366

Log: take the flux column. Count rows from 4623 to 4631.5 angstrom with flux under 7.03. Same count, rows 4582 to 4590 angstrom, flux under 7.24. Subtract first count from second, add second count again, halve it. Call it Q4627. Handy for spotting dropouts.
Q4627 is 4.5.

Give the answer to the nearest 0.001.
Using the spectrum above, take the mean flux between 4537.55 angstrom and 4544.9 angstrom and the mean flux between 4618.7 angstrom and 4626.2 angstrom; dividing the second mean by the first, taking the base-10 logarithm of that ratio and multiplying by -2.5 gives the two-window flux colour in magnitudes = -0.027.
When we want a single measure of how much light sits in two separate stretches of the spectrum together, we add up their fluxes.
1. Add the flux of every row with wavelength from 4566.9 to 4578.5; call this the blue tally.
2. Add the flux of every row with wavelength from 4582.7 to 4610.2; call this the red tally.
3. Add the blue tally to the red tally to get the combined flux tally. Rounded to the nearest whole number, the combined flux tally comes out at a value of 256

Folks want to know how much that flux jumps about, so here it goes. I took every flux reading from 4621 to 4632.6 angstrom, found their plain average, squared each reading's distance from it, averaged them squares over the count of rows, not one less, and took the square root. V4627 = 0.254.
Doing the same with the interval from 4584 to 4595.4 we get 0.569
